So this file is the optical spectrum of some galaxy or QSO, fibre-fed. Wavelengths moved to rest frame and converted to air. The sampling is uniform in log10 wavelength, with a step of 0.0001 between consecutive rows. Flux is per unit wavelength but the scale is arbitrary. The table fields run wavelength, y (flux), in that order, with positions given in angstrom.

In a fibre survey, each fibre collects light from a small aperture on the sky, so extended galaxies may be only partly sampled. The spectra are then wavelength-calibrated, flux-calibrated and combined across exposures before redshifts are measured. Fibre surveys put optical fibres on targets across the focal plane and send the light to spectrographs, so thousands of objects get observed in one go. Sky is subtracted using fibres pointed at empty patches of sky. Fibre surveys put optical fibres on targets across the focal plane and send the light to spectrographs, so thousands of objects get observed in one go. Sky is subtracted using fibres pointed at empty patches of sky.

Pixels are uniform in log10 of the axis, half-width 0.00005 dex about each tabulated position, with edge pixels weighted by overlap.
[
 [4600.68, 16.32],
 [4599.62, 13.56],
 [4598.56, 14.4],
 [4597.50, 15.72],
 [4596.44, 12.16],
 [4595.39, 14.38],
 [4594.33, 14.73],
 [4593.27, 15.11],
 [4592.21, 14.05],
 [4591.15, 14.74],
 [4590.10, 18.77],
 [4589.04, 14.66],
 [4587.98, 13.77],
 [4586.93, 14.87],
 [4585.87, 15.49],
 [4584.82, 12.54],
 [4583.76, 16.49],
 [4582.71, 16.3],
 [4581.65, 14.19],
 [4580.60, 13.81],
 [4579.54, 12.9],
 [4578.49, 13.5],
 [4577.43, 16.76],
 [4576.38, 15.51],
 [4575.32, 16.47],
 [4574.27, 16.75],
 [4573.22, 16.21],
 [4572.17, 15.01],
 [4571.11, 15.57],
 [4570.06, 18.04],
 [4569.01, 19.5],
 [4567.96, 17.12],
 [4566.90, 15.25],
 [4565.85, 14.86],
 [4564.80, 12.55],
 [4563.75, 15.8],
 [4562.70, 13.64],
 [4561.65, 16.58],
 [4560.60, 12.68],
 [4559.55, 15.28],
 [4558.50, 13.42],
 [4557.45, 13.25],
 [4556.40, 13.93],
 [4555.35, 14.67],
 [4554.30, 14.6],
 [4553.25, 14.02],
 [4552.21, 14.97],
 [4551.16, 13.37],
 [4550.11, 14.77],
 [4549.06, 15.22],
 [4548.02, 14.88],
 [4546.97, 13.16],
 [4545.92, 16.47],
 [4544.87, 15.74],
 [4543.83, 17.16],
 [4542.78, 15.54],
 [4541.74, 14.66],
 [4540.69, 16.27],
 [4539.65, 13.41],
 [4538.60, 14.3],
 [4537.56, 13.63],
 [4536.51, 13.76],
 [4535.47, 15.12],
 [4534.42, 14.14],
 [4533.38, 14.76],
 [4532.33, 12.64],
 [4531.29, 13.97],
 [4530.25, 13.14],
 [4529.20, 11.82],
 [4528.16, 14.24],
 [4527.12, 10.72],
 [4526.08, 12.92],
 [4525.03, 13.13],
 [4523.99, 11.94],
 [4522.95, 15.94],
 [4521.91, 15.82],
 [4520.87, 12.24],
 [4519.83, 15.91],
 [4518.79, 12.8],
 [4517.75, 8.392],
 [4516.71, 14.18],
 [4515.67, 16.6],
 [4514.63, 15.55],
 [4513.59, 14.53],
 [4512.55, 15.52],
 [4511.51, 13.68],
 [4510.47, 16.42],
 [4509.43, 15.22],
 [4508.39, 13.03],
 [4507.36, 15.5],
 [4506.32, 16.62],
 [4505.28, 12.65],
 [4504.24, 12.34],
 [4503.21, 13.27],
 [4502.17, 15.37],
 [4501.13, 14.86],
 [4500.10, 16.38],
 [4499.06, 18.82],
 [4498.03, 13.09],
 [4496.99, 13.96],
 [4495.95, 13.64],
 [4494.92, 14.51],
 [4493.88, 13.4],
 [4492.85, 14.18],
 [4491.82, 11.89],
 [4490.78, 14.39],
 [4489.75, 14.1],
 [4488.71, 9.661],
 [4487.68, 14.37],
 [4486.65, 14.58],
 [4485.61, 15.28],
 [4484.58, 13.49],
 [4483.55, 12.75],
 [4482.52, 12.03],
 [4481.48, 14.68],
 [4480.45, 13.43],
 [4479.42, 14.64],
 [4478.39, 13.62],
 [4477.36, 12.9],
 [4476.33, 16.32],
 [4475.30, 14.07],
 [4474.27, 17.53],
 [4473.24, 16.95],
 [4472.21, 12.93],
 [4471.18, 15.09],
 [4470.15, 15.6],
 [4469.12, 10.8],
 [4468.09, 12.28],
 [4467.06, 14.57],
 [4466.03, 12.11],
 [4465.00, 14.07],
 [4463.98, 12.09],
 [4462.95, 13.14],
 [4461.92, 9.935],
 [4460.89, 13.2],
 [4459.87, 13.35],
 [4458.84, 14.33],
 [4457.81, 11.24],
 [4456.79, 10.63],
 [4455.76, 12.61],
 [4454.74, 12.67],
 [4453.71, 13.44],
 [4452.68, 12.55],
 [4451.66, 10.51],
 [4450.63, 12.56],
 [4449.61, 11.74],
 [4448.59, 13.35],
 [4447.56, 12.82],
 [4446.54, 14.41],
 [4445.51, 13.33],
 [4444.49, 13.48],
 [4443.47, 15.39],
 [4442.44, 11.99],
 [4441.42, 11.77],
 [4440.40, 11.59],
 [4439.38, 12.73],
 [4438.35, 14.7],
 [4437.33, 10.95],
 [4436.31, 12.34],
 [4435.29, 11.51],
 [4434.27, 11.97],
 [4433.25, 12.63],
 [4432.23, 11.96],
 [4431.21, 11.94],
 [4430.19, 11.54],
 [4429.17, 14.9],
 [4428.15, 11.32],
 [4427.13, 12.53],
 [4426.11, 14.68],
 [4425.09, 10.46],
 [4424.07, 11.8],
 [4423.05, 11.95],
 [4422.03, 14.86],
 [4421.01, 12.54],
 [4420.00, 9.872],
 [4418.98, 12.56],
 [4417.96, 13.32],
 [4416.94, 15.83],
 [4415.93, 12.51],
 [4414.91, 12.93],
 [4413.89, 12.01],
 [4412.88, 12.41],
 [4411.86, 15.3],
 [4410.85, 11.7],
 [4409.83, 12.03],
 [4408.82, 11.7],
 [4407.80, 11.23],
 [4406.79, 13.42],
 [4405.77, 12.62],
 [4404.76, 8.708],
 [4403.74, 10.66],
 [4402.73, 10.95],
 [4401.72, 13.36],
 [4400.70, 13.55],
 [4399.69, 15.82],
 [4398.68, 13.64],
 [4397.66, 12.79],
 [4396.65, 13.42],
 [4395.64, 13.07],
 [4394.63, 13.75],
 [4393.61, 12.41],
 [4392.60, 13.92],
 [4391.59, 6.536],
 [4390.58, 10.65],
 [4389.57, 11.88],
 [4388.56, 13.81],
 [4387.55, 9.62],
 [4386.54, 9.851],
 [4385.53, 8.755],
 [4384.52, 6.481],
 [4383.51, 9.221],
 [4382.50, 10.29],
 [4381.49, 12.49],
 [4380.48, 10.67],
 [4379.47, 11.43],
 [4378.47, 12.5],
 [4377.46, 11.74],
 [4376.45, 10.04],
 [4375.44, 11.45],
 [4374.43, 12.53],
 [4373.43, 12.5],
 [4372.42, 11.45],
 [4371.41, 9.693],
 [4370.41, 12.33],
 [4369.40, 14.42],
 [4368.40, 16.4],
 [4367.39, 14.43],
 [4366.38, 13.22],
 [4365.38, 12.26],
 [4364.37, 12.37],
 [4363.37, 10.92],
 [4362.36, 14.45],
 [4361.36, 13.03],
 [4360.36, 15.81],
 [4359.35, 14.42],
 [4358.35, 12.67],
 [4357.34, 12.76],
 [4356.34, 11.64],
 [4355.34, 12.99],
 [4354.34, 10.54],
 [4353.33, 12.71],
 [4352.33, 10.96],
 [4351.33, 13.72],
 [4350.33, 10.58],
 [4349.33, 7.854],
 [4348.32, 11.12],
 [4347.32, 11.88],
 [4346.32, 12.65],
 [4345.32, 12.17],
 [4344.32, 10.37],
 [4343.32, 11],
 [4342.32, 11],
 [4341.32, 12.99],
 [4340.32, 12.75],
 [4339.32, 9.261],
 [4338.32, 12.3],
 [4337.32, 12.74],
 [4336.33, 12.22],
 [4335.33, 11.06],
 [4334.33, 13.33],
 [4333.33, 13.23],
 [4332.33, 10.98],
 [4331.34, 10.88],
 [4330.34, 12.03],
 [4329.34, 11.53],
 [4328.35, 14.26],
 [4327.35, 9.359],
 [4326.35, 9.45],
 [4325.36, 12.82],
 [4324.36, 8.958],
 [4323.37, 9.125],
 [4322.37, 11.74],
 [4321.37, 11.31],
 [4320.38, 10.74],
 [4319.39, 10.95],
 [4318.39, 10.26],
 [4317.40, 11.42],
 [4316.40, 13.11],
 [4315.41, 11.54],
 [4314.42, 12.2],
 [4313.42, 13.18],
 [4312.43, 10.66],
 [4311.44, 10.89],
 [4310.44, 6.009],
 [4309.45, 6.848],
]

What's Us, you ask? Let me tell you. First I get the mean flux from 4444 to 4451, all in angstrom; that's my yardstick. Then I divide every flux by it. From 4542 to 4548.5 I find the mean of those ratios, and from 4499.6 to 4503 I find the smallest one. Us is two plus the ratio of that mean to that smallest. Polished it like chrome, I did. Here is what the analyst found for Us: 3.04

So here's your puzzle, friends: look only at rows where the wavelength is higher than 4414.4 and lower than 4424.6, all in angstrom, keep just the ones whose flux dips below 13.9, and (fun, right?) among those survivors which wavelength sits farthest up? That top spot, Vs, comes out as 4424.07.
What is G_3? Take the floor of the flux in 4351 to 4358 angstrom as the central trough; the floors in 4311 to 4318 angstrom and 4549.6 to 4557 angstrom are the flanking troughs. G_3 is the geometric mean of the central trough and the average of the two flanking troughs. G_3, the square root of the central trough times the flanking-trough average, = 11.3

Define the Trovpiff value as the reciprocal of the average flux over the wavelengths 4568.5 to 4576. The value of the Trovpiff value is 0.060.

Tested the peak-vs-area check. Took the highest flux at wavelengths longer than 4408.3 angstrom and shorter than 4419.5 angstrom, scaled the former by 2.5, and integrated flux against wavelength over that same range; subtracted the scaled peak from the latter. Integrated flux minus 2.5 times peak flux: 105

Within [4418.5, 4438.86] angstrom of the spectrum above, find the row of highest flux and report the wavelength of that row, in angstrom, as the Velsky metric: 4429.17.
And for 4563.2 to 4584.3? 4569.01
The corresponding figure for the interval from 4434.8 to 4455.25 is 4443.47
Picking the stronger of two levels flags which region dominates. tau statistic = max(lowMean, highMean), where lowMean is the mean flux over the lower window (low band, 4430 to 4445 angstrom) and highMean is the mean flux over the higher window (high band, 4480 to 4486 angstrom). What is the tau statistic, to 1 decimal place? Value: 13.6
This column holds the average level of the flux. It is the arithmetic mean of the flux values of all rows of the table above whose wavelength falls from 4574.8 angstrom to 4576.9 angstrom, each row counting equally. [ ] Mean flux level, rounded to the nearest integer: 16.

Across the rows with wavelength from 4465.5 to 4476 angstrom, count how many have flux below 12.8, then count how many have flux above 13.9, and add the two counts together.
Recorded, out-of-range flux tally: 9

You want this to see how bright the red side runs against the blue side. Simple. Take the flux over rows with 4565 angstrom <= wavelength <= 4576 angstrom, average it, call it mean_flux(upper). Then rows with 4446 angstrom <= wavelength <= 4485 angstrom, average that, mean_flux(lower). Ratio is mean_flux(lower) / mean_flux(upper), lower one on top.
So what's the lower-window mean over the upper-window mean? 0.81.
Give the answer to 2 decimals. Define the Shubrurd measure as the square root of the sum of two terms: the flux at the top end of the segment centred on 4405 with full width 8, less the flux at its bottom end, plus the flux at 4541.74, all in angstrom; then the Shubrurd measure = 3.61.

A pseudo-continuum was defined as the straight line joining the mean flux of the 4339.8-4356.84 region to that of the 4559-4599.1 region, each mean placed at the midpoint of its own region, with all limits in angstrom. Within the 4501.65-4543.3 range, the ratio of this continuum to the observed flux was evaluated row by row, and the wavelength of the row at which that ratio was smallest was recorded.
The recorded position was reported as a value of 4506.32 angstrom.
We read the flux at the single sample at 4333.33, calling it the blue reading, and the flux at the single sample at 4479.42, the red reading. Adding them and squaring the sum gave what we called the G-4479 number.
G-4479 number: 777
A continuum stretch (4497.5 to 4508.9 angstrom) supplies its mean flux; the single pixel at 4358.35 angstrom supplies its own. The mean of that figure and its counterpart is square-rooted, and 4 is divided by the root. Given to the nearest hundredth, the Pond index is 1.08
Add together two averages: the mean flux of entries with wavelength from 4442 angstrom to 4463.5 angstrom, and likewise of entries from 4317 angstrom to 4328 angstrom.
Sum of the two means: 23.3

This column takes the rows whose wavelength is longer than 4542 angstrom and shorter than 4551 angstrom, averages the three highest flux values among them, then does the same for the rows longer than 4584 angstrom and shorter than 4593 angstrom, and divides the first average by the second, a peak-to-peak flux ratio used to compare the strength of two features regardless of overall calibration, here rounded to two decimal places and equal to 1.00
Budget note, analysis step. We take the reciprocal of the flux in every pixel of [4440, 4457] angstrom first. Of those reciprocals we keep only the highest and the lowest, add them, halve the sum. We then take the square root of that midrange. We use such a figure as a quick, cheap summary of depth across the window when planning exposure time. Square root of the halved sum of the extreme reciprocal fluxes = 0.283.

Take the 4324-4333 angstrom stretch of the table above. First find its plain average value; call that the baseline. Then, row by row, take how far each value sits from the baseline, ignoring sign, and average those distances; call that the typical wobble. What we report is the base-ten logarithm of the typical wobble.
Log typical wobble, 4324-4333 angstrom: 0.13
